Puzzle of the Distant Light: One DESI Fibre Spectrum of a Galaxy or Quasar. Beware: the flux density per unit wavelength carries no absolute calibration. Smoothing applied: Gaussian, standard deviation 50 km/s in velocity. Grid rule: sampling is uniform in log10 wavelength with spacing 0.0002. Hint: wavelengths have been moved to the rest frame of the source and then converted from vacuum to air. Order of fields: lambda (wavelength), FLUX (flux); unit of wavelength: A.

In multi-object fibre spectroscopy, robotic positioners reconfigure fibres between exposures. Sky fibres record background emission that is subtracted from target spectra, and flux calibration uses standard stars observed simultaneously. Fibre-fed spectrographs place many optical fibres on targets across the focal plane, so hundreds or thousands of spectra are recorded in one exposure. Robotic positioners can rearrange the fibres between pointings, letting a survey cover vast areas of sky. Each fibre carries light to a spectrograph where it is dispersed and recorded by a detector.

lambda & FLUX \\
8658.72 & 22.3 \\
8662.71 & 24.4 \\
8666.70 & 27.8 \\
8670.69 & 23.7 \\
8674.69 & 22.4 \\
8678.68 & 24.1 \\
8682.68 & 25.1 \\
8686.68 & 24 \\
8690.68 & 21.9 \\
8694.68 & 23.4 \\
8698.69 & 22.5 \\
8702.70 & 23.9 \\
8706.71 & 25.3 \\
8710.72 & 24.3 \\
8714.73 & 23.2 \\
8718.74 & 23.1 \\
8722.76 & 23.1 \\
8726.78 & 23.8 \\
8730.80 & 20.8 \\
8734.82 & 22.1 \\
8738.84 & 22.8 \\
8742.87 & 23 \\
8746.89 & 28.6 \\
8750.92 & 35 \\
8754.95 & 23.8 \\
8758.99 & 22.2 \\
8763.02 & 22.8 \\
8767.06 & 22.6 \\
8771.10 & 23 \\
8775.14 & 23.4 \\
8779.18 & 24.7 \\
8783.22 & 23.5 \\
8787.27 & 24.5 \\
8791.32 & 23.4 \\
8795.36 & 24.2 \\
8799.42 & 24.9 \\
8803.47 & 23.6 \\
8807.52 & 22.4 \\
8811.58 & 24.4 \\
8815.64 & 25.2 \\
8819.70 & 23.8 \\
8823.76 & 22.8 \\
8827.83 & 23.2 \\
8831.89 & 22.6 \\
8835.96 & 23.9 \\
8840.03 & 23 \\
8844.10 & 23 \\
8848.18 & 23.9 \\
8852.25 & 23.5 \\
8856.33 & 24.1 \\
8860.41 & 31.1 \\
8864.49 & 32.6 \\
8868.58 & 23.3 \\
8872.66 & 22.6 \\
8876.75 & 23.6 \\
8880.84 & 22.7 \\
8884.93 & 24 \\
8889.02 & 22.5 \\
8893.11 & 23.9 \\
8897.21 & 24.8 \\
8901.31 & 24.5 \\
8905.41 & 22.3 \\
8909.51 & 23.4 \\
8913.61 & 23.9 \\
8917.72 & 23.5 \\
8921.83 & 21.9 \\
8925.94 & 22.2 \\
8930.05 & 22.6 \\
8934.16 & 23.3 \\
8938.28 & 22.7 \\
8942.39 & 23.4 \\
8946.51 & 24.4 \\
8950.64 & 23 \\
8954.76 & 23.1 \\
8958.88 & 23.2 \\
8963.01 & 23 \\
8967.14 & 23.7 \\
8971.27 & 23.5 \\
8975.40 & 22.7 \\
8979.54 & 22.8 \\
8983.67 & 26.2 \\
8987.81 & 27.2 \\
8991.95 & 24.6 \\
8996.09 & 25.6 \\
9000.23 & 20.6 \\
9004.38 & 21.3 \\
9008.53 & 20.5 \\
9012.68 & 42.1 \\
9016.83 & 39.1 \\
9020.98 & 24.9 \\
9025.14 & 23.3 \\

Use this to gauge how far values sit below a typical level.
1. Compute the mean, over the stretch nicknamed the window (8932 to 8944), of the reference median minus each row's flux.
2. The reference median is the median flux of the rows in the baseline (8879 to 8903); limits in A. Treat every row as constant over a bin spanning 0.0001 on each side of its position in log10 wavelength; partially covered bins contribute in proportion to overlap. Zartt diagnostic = 0.8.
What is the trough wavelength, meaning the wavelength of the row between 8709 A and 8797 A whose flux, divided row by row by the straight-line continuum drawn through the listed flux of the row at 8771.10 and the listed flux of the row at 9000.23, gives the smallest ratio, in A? 8730.80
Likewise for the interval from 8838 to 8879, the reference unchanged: 8872.66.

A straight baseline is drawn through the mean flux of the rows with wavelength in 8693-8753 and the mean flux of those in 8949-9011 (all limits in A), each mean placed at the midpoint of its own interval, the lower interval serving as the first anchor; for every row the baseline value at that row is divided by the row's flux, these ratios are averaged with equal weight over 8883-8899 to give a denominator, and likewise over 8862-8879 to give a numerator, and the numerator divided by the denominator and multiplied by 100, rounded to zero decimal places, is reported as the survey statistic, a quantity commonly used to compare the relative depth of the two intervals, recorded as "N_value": 95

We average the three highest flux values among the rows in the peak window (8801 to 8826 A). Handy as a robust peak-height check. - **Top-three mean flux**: 24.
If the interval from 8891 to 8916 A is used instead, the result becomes 24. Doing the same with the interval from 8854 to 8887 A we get 29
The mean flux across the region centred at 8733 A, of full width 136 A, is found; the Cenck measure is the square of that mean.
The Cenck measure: 577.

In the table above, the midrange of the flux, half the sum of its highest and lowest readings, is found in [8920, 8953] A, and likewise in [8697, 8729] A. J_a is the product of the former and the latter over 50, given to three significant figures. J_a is 11.1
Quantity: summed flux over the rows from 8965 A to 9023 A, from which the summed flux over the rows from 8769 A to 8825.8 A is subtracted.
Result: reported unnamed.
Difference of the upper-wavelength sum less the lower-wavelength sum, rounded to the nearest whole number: 31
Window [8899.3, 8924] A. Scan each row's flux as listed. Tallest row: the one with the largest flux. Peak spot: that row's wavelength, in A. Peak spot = 8901.31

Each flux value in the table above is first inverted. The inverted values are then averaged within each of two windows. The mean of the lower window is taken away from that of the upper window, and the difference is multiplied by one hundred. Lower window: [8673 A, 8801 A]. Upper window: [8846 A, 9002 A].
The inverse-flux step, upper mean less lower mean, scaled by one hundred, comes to -0.01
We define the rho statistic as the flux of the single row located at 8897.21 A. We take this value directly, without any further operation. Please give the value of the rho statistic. 24.8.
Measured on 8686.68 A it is 24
